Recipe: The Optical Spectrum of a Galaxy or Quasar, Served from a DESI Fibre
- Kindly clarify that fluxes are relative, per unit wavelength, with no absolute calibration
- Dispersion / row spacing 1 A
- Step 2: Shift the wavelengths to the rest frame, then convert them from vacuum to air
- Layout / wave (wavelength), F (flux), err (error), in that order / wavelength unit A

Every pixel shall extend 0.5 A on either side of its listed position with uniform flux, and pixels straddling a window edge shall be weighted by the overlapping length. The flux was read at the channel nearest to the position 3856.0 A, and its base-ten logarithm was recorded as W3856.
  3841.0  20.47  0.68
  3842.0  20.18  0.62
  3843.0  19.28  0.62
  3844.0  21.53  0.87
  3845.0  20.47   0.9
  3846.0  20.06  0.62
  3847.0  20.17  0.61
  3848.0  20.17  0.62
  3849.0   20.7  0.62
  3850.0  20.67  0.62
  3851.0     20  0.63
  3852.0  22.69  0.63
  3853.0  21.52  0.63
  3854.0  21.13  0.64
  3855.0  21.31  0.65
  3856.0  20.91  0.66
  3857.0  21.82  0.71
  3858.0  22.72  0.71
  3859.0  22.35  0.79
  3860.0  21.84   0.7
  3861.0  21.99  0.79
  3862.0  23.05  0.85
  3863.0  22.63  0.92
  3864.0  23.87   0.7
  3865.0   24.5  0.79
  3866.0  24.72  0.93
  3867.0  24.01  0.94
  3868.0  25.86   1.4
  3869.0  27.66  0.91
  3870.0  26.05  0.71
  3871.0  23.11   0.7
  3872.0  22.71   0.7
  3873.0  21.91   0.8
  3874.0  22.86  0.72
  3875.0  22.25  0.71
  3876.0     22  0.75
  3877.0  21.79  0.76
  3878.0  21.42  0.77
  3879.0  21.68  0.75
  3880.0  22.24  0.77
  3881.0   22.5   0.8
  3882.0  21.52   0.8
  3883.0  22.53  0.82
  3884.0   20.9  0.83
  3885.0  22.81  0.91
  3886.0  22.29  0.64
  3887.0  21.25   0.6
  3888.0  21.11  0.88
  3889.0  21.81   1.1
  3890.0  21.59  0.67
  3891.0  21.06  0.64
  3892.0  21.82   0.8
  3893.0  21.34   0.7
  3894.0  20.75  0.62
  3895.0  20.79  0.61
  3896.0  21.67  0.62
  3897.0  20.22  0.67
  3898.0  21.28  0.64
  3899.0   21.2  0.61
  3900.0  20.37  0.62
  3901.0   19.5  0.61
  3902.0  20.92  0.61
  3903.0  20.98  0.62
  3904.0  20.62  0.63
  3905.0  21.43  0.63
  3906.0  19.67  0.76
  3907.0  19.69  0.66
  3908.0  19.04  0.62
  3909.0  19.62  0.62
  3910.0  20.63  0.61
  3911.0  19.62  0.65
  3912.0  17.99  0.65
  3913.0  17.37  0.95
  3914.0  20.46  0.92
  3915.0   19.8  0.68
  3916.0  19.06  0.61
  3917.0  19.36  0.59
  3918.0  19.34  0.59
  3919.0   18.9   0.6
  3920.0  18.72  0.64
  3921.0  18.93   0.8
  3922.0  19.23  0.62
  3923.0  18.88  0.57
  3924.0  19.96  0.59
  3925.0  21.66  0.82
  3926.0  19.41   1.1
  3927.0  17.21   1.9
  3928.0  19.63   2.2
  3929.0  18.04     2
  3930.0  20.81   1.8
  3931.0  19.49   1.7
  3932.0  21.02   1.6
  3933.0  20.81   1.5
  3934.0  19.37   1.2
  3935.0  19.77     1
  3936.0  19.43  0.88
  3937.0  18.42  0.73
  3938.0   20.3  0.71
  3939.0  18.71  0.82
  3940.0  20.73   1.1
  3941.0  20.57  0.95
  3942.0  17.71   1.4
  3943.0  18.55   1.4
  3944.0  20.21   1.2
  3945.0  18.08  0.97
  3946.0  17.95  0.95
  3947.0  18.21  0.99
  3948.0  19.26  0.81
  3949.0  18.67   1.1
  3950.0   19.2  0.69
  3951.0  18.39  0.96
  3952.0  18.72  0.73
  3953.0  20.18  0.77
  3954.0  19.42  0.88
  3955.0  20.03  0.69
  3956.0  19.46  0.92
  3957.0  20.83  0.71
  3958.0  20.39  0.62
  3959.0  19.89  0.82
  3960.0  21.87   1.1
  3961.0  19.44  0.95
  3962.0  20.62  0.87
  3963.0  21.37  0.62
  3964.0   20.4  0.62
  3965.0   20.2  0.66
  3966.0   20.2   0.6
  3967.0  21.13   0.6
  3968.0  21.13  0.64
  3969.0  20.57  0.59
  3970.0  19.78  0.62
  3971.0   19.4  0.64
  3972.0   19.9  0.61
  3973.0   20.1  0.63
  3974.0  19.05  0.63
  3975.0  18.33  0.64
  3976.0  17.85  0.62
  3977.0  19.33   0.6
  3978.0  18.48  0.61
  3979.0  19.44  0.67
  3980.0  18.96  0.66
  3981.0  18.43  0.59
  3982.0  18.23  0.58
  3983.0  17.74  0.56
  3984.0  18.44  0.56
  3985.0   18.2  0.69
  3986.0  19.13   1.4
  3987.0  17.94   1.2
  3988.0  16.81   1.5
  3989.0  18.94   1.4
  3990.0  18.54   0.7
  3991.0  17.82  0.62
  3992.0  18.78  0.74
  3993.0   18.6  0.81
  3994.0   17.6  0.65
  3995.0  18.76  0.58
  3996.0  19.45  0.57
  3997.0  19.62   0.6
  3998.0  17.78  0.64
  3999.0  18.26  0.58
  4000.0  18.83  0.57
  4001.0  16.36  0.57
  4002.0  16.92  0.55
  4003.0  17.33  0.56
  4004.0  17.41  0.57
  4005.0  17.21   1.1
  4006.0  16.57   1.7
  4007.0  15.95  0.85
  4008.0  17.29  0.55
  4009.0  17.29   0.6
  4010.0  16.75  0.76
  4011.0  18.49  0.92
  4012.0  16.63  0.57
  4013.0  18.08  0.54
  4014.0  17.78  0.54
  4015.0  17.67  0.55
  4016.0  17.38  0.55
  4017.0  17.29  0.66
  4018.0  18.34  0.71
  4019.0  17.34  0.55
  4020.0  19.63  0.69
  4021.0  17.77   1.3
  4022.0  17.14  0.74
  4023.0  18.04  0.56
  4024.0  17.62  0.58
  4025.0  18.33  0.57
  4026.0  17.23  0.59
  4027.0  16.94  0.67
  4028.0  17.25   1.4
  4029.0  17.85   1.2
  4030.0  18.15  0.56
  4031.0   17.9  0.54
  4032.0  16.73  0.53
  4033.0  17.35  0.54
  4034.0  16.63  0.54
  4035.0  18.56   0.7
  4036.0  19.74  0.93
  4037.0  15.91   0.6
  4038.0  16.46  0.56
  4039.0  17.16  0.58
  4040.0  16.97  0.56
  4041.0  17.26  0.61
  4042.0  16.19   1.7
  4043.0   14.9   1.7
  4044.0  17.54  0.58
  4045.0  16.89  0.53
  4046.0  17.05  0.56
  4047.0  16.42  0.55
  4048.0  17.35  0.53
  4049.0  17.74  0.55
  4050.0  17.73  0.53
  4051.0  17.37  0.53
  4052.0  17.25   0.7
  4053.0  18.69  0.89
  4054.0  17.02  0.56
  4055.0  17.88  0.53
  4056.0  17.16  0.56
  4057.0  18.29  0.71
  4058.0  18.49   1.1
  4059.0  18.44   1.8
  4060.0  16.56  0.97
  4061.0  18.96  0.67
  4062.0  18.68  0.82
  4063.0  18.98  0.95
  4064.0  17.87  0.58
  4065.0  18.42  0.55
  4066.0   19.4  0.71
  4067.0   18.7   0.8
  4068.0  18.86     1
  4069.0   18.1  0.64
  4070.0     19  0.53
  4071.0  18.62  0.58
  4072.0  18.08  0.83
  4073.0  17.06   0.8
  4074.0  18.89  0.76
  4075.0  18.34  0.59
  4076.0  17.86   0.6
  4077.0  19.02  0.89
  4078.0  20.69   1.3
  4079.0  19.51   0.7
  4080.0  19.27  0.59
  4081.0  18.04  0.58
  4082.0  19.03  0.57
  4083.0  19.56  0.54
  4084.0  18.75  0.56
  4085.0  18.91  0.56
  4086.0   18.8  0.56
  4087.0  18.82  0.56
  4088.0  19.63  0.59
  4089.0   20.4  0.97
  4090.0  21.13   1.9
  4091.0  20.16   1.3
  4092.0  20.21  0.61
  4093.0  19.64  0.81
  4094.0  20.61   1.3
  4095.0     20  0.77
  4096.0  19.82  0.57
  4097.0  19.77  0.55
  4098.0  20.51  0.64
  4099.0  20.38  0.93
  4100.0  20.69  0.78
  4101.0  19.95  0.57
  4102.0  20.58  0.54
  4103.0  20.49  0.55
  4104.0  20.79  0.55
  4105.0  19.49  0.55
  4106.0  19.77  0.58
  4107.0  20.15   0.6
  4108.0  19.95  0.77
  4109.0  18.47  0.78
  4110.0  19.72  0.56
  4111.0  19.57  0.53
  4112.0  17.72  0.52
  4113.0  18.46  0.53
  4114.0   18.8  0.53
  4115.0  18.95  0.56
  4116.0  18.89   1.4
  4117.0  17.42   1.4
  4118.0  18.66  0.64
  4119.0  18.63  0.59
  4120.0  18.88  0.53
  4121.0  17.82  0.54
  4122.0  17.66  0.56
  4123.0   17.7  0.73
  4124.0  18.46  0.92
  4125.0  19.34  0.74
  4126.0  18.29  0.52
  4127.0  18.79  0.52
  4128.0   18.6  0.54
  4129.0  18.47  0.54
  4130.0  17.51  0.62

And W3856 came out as 1.32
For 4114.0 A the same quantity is 1.27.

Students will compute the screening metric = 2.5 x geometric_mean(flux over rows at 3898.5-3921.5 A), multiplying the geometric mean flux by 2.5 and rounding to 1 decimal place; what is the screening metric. 49.2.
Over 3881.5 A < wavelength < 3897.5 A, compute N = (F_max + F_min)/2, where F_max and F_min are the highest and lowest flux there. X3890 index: 21.5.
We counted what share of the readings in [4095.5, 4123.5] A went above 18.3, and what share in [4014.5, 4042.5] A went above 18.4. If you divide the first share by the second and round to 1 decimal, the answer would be 7.7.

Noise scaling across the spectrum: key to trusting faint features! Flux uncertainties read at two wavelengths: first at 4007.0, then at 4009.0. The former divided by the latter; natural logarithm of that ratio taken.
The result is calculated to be 0.35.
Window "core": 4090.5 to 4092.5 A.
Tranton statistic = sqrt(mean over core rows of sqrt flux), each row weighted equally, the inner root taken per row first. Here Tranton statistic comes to 2.12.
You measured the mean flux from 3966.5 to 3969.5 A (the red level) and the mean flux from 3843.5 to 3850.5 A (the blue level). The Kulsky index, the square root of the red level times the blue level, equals 20.7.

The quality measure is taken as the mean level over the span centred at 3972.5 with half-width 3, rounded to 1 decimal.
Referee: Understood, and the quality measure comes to 19.4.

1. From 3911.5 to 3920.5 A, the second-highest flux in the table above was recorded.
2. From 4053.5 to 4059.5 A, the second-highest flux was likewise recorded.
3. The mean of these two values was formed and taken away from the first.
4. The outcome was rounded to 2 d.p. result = 0.68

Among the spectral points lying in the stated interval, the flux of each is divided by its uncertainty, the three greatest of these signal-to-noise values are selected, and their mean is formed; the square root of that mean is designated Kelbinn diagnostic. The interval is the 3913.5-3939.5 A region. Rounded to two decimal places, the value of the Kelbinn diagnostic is 5.77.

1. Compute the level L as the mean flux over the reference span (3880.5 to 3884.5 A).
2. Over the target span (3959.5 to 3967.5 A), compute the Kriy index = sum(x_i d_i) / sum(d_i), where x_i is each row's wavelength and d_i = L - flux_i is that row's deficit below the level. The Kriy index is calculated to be 3963.7 A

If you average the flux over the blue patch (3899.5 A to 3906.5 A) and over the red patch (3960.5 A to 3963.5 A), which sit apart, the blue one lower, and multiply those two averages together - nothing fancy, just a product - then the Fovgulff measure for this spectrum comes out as 420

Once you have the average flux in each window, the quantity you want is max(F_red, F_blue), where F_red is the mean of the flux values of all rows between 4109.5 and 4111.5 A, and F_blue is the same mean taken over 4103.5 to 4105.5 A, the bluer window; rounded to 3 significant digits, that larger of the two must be 20.1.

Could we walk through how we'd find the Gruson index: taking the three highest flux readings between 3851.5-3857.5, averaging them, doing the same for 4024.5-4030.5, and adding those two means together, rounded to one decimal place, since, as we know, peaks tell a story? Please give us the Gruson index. 40.1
